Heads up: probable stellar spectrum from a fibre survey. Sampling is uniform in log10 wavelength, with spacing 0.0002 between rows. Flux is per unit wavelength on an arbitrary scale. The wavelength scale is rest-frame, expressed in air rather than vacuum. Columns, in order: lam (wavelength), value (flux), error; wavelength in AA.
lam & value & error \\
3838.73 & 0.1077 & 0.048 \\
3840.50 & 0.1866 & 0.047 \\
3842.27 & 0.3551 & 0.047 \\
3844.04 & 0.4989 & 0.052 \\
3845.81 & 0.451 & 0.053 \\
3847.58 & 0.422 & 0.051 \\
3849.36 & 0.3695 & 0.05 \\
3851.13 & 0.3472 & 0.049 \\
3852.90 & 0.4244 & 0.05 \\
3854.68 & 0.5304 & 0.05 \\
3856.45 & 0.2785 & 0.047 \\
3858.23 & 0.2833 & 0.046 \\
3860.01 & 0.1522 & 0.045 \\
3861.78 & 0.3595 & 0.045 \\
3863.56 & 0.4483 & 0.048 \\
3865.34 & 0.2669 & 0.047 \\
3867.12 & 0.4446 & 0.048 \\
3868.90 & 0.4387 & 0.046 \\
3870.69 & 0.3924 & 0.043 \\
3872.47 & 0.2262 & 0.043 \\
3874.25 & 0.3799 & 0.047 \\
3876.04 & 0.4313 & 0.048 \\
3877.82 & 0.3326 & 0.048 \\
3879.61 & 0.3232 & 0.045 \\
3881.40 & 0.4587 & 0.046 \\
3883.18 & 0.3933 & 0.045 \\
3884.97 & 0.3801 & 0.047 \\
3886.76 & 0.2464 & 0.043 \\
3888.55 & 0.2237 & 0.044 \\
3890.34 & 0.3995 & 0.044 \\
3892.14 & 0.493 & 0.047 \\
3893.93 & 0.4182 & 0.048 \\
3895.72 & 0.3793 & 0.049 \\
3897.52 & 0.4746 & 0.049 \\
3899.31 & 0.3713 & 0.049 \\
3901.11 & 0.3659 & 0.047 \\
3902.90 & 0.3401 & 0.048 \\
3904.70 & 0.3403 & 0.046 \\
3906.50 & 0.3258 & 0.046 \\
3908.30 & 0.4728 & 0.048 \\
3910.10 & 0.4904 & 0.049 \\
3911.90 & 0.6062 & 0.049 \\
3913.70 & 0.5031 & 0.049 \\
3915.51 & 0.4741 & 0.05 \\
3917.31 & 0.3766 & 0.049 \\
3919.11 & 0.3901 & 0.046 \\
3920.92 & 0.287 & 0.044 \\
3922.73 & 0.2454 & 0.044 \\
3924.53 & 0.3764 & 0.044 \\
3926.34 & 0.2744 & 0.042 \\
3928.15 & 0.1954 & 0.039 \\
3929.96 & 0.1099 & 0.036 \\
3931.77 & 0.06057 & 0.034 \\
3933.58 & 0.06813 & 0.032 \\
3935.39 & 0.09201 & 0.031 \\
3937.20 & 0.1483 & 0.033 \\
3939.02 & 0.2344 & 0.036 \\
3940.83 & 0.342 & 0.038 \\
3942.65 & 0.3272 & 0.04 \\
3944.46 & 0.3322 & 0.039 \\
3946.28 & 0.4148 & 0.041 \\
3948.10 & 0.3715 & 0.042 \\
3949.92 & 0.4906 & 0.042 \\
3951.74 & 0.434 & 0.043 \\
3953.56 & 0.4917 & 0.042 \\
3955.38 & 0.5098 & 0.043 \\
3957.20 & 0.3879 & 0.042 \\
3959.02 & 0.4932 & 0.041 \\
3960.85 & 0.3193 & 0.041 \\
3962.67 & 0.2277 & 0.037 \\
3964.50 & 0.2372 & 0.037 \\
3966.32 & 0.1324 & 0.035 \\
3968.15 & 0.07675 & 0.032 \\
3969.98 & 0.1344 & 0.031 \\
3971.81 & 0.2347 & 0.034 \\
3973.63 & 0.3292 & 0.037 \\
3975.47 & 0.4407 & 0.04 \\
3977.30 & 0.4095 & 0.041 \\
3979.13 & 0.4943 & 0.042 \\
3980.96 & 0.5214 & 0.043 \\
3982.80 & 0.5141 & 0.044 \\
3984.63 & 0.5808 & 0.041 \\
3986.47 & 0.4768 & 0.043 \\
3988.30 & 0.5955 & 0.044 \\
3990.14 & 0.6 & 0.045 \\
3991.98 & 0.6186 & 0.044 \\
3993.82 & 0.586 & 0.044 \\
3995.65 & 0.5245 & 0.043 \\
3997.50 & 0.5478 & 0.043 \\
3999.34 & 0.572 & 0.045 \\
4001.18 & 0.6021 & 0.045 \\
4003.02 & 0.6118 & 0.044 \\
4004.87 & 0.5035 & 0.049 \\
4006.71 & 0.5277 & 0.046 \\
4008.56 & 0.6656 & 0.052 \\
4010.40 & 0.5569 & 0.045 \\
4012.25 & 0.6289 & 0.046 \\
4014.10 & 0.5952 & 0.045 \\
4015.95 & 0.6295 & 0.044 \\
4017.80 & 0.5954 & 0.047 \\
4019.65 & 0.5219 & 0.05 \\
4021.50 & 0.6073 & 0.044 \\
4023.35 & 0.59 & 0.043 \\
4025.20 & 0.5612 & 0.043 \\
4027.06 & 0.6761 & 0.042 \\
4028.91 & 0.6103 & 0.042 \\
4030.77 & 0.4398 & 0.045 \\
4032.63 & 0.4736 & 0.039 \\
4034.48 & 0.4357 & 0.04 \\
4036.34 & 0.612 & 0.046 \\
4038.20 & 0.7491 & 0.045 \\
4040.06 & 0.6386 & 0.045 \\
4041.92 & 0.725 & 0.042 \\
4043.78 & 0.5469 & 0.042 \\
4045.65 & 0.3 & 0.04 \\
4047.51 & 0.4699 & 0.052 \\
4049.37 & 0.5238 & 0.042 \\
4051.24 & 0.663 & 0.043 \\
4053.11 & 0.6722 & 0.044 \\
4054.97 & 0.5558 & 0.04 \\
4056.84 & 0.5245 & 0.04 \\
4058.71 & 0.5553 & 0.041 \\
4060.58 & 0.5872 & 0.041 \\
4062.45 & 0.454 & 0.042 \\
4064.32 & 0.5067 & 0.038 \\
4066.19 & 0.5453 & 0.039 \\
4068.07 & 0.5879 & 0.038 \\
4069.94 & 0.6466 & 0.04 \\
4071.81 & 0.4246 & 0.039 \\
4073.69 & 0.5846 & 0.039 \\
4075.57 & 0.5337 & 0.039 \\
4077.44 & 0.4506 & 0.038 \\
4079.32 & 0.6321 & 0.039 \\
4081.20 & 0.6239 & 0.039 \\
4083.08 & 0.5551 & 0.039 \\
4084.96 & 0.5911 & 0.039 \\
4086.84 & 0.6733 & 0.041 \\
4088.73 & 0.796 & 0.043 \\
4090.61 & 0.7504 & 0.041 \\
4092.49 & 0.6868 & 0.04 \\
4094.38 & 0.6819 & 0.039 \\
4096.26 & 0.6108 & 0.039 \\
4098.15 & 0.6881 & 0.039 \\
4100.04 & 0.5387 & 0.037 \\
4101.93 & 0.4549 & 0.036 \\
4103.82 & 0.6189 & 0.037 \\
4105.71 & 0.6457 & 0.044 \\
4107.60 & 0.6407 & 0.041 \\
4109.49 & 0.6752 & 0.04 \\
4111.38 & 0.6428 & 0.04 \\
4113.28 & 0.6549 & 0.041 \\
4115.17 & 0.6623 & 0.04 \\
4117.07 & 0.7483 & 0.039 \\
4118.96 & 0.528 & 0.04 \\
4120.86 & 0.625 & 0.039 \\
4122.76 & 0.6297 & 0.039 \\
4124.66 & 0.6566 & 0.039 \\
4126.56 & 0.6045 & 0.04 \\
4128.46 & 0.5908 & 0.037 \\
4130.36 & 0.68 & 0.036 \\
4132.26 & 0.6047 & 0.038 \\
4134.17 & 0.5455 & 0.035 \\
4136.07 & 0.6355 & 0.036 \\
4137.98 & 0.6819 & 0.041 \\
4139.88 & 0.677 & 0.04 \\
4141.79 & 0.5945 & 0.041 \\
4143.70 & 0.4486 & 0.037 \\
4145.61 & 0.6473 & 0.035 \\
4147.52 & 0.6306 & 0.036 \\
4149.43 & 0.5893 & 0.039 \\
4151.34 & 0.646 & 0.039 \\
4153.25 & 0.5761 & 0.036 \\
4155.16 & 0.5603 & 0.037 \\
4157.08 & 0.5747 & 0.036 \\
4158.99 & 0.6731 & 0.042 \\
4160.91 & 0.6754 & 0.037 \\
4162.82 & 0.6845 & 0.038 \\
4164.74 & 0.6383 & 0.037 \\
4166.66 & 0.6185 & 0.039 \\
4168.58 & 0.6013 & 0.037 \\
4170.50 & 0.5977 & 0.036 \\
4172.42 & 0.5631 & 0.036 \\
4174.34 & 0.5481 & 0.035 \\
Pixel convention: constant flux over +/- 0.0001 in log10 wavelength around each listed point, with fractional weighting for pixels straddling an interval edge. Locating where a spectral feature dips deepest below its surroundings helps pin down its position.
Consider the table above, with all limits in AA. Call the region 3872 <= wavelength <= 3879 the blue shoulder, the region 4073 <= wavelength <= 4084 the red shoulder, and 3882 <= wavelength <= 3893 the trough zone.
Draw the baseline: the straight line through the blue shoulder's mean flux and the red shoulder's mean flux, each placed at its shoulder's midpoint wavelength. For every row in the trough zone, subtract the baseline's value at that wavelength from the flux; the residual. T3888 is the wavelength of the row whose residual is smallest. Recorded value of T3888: 3888.55 AA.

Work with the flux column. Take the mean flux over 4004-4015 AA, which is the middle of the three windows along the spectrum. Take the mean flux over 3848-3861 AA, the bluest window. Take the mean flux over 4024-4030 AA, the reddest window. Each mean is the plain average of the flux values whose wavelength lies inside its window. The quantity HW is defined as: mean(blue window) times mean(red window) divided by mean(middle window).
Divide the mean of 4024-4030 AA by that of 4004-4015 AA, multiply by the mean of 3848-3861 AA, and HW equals 0.36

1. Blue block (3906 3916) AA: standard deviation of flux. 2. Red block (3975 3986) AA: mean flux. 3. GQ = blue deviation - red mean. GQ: -0.41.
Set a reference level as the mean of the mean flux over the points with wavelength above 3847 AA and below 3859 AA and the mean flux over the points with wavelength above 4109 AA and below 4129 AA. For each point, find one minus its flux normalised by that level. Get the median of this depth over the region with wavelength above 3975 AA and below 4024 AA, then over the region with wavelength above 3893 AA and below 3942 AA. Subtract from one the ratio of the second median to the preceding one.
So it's 3.3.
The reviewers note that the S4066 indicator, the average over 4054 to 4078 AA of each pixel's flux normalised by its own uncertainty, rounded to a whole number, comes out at 14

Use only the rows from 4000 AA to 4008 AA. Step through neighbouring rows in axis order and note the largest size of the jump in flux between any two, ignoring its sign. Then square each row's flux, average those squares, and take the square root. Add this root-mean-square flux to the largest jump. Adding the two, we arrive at 0.67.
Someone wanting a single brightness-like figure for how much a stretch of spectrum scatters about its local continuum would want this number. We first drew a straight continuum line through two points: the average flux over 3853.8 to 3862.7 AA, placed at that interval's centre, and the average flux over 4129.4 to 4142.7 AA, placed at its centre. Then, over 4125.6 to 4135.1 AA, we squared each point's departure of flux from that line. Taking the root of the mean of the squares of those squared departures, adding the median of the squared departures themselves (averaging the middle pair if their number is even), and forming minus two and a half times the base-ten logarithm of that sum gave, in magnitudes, 5.9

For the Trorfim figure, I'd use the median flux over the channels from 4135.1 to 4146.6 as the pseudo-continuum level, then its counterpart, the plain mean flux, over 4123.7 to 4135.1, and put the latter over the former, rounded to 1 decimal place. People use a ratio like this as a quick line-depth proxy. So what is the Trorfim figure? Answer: 1.0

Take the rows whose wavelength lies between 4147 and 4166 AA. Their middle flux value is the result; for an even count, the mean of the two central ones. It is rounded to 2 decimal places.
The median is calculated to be 0.63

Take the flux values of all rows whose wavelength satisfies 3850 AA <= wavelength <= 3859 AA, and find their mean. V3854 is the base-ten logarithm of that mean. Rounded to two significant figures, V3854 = -0.43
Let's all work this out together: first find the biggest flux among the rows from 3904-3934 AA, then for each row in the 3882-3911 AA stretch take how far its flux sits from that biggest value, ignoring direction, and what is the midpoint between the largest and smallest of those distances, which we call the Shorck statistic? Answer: 0.248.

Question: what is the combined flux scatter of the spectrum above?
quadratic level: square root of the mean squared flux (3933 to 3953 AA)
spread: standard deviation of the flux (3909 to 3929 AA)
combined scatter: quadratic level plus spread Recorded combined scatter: 0.45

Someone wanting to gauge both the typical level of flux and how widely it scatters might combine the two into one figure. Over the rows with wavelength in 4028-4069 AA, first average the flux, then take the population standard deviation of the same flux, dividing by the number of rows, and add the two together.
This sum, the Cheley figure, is 0.66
